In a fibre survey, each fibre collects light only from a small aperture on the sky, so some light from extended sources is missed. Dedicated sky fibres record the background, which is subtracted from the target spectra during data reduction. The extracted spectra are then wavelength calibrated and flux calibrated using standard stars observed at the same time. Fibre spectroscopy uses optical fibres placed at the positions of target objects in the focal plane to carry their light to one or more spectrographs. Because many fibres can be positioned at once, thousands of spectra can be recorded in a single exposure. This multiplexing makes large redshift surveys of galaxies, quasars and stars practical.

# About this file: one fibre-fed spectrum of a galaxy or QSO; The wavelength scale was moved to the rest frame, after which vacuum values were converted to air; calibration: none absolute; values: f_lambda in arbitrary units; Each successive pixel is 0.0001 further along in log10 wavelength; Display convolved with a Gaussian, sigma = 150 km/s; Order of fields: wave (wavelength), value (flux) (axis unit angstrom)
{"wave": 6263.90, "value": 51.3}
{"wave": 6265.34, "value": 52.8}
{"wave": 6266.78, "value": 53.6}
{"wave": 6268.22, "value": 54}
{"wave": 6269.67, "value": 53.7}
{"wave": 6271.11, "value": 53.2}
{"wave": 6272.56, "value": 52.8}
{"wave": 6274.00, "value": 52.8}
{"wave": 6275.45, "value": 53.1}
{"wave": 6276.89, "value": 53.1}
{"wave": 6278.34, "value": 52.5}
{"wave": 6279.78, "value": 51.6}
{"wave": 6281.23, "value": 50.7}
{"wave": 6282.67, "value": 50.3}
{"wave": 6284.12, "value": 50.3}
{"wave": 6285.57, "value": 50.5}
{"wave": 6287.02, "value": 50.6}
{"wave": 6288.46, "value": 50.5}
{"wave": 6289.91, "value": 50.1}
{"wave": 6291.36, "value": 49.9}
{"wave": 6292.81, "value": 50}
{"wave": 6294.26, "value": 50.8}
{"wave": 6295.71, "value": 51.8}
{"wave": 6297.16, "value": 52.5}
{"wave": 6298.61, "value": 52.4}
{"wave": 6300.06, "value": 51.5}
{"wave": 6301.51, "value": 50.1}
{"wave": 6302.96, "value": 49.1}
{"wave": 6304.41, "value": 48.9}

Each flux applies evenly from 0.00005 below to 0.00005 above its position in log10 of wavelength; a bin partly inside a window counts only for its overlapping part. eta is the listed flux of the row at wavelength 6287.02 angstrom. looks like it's 50.6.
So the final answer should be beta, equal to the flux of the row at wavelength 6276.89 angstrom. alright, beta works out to 53.1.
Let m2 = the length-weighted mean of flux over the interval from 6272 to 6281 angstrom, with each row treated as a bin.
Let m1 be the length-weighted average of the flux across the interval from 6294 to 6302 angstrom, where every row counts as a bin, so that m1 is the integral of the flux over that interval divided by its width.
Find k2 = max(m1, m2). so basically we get 52.6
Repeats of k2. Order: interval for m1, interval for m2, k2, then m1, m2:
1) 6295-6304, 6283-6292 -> 51.2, 51.2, 50.3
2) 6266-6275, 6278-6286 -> 53.3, 53.3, 50.9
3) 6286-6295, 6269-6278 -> 53.1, 50.3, 53.1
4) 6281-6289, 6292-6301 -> 51.4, 50.5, 51.4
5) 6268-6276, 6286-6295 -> 53.2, 53.2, 50.3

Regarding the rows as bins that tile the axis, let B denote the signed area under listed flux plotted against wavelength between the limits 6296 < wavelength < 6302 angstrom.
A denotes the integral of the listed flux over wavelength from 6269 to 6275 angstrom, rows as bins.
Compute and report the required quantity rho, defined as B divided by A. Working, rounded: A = 319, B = 310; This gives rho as 0.97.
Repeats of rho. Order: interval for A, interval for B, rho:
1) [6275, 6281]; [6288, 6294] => 0.96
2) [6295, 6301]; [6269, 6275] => 1.02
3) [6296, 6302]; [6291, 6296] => 0.81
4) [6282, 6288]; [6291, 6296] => 0.84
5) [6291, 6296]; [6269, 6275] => 1.26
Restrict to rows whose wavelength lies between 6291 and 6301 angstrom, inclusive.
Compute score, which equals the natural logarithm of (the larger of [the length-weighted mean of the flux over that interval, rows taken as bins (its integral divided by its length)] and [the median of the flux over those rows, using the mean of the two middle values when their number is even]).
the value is 3.94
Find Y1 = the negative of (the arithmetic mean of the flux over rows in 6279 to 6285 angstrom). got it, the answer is -50.7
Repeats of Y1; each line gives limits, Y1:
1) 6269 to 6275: -53.1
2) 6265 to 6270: -53.5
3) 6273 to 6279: -52.9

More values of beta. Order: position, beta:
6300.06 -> 51.5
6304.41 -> 48.9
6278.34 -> 52.5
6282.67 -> 50.3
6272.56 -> 52.8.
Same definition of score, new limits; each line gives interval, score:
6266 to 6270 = 3.98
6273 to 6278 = 3.97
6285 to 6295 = 3.92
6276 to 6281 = 3.96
